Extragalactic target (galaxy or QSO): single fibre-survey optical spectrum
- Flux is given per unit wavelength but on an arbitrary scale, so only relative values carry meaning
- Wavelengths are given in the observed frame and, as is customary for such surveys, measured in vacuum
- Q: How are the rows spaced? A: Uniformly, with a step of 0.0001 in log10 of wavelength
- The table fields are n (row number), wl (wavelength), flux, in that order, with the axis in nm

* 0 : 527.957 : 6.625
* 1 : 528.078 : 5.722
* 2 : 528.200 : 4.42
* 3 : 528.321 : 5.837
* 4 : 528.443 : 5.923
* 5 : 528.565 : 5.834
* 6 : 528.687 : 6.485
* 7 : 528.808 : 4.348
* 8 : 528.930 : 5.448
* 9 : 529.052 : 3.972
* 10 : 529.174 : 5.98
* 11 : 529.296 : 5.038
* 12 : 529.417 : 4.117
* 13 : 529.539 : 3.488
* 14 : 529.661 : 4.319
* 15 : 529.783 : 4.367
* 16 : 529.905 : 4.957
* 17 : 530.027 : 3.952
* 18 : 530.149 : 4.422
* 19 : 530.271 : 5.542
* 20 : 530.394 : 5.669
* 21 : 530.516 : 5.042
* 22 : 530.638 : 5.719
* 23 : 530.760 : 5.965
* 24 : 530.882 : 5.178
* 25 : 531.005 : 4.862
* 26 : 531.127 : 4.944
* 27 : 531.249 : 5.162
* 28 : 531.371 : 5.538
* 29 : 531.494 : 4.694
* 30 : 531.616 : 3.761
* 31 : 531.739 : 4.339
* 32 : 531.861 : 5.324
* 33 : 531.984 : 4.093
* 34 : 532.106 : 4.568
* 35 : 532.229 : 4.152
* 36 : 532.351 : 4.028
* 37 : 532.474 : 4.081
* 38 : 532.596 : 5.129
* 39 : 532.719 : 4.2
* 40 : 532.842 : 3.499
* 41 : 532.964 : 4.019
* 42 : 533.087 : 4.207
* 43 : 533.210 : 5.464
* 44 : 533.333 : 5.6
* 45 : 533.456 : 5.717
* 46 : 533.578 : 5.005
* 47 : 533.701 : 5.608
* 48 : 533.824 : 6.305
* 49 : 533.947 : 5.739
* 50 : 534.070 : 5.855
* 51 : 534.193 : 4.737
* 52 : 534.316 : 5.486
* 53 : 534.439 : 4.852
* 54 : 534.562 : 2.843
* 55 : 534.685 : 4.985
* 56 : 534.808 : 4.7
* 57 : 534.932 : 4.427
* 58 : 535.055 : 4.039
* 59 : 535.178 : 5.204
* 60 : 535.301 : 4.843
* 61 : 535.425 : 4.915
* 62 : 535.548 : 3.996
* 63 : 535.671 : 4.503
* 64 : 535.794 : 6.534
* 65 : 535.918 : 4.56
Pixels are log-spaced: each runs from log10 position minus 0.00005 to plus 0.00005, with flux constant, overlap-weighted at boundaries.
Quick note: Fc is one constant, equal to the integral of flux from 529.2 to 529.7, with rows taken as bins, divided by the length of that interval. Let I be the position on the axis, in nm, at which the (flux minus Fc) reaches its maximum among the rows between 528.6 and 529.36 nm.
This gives 528.687 nm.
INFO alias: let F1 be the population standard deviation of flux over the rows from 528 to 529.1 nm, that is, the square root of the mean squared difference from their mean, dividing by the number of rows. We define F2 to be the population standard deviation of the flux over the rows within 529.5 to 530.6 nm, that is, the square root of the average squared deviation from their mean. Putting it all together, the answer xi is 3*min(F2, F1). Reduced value 2.04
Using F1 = 0.8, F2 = 0.68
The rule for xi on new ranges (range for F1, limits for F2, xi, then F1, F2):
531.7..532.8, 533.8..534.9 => 1.36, 0.5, 0.94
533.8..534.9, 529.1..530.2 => 2.05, 0.9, 0.68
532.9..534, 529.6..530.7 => 1.86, 0.7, 0.62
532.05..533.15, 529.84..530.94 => 1.25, 0.4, 0.62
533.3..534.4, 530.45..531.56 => 1.19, 0.4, 0.40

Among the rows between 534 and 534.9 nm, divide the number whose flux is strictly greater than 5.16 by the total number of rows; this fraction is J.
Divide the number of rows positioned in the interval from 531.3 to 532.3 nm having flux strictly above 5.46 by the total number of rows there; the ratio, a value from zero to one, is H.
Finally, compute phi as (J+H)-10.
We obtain -9.6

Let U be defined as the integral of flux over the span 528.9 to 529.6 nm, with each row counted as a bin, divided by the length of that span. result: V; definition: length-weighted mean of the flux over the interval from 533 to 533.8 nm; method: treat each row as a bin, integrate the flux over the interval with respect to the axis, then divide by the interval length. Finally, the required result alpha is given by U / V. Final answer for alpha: 0.9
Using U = 4.64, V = 5.3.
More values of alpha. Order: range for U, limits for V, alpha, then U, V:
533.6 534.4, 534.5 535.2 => 1.3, 5.57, 4.3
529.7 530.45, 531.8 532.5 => 1.1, 4.79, 4.4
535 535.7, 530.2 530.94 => 0.8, 4.59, 5.5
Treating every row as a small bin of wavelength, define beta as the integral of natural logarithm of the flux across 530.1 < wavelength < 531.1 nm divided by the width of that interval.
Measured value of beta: 1.66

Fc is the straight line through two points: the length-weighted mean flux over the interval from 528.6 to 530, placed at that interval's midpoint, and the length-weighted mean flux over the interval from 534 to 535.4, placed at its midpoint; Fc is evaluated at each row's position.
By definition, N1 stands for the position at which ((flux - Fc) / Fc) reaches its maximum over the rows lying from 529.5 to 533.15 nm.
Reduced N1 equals 530.760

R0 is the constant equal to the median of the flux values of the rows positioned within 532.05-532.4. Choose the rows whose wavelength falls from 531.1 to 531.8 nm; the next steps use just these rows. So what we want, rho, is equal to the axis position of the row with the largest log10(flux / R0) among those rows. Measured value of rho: 531.371 nm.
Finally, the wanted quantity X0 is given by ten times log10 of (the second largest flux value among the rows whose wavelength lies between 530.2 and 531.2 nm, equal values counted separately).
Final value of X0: 7.6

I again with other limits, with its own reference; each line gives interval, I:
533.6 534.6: 533.824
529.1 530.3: 529.174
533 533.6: 533.456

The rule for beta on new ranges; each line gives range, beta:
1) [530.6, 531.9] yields 1.61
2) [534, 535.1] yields 1.52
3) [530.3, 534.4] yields 1.59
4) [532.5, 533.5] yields 1.53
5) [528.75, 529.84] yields 1.51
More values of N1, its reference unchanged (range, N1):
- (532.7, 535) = 533.824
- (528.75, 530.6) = 529.174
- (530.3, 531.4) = 530.760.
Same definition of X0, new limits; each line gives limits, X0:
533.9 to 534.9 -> 7.6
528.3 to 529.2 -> 7.8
